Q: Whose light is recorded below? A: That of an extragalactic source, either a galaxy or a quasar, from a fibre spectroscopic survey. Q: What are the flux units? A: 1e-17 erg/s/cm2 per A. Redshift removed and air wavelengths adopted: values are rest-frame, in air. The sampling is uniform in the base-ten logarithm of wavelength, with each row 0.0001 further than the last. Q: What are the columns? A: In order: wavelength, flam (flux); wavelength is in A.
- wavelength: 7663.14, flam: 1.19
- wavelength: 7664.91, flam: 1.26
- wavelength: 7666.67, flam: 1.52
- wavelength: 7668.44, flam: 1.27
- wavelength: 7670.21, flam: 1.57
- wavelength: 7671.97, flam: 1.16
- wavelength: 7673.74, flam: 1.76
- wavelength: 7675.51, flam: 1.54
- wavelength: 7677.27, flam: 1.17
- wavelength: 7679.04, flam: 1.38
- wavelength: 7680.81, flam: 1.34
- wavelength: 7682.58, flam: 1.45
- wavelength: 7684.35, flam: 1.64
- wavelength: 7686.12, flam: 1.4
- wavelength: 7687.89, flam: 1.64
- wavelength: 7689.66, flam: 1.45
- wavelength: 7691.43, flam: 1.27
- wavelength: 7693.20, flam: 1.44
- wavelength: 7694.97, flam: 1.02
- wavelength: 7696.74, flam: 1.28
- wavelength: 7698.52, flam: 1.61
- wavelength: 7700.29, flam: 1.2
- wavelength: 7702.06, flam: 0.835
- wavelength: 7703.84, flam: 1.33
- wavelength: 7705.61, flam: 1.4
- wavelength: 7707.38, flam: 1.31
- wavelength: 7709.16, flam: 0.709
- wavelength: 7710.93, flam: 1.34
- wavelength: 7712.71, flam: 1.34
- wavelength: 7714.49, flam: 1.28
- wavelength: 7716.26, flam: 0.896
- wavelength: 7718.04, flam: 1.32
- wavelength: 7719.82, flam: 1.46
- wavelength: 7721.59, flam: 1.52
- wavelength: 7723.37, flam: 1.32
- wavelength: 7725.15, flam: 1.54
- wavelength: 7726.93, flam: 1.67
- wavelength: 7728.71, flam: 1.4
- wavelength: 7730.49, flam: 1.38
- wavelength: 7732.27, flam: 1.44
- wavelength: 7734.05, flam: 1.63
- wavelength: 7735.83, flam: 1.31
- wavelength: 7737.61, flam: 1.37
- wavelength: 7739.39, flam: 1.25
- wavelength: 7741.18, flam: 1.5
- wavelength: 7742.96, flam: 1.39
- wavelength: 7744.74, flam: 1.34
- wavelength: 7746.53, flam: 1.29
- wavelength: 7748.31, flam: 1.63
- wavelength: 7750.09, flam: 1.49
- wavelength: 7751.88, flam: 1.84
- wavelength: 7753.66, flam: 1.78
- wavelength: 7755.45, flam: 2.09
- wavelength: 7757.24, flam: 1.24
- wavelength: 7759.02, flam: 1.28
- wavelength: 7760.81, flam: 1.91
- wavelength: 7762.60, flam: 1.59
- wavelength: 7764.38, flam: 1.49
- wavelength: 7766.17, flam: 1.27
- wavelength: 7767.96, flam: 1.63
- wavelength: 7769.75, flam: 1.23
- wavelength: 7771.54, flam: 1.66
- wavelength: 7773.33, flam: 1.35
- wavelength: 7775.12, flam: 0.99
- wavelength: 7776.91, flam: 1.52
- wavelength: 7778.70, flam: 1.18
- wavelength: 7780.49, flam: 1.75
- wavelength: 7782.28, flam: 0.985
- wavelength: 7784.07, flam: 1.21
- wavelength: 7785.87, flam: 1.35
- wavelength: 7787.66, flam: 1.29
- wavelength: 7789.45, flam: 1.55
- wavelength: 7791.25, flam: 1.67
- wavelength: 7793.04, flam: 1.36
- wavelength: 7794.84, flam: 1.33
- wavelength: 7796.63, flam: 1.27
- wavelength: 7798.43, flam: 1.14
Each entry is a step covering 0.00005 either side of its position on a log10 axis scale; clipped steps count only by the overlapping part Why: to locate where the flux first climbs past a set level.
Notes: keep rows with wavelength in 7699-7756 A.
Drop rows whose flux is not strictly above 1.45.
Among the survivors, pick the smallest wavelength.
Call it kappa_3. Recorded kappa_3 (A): 7719.82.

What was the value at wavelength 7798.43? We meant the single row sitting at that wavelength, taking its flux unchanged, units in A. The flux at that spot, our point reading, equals 1.14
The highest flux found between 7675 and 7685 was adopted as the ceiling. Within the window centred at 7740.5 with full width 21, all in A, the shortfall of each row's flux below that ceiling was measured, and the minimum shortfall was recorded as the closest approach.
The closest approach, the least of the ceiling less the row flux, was 0.01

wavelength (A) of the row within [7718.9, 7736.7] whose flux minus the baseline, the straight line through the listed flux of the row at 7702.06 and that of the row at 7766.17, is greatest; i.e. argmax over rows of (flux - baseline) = 7726.93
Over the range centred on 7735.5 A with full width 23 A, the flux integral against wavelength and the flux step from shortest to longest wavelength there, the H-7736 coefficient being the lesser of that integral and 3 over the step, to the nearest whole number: -12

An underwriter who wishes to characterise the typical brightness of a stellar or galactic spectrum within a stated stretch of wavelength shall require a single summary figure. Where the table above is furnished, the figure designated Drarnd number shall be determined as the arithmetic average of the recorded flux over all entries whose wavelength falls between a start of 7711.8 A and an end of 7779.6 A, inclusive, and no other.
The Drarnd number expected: 1.44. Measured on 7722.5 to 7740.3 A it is 1.43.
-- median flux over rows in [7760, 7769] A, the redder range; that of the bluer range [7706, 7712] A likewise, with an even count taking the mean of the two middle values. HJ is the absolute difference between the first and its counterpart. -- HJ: 0.28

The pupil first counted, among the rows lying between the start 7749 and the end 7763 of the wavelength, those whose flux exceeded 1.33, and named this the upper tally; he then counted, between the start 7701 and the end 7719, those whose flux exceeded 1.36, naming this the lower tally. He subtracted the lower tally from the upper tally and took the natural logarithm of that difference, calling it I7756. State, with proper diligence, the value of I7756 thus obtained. 1.6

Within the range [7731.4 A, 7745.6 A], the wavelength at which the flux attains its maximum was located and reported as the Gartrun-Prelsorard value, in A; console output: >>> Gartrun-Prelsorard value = 7734.05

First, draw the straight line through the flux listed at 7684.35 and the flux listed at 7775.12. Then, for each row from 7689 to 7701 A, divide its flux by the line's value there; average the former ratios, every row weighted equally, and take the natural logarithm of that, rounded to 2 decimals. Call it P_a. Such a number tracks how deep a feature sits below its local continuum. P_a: -0.17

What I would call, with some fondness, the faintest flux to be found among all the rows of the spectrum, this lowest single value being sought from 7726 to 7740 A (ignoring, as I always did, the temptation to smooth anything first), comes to 1.25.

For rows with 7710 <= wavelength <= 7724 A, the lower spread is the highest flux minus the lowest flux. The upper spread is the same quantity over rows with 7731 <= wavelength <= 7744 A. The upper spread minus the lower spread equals -0.2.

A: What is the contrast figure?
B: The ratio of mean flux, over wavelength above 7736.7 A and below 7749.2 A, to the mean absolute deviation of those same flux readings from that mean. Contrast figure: 14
